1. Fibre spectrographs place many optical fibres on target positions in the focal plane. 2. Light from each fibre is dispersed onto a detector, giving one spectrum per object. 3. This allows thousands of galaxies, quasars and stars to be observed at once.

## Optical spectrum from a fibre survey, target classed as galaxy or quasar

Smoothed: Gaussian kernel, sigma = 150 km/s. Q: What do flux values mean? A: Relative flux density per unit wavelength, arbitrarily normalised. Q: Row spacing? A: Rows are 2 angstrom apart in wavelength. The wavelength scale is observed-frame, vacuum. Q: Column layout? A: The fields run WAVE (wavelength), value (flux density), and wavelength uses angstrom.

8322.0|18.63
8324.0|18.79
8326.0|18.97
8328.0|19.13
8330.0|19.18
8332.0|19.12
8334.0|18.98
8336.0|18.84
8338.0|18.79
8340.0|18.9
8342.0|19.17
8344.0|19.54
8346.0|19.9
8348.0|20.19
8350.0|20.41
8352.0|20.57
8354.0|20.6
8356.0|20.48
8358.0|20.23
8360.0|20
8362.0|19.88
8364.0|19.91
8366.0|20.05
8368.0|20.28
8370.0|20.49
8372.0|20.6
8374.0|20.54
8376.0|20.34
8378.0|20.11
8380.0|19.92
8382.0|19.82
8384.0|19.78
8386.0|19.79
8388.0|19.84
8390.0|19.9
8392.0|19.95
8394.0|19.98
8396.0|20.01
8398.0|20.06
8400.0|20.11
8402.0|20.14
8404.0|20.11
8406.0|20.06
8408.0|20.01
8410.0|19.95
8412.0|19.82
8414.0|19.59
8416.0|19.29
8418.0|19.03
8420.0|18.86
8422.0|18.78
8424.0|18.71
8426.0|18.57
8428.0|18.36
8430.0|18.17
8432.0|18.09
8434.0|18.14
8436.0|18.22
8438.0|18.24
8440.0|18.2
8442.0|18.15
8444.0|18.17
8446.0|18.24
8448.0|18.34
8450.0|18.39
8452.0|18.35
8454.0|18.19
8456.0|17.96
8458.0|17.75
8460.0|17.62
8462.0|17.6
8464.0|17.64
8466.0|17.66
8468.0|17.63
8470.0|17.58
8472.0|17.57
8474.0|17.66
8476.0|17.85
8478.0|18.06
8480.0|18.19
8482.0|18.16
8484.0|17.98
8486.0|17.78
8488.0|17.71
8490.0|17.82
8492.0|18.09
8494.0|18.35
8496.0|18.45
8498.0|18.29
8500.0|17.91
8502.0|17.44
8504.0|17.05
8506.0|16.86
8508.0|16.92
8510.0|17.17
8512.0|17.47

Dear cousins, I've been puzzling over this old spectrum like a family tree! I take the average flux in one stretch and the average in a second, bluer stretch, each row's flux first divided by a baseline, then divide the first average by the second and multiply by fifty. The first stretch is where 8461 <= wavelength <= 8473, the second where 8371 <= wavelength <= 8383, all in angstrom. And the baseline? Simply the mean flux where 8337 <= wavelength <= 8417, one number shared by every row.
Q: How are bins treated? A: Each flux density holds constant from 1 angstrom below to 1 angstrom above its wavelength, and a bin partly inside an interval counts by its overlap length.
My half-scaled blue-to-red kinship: 43.6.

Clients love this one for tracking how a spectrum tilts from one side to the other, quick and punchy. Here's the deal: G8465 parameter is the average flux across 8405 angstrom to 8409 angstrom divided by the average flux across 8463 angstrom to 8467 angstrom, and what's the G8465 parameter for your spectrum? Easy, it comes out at 1.14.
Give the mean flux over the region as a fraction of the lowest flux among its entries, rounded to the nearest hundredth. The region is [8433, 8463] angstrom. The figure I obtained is 1.03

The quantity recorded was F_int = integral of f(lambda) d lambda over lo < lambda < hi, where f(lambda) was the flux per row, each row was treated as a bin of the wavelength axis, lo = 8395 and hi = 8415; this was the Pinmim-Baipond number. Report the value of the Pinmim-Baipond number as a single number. 400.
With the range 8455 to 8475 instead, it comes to 353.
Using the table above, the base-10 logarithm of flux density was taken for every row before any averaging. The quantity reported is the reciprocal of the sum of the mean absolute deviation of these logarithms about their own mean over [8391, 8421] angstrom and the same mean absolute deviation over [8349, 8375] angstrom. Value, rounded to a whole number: 82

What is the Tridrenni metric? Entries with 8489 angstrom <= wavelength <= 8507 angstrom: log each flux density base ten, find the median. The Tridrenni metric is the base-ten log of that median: 0.098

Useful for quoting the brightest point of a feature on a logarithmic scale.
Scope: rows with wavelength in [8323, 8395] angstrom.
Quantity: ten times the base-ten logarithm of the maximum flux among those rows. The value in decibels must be 13.1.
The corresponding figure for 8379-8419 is 13.0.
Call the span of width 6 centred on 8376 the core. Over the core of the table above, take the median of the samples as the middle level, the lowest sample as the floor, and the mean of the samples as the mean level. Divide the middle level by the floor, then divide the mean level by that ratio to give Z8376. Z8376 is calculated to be 20.1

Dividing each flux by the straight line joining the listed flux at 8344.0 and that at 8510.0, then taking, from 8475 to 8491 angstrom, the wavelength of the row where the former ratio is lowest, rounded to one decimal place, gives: 8476.0 angstrom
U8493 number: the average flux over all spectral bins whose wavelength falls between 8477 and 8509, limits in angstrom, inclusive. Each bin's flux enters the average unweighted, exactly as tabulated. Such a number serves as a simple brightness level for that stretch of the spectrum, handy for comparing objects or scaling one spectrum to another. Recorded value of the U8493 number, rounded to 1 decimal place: 17.8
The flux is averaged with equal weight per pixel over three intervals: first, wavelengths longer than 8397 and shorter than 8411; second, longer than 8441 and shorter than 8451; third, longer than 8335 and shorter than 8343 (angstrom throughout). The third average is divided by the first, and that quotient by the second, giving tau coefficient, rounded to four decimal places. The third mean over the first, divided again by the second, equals 0.0517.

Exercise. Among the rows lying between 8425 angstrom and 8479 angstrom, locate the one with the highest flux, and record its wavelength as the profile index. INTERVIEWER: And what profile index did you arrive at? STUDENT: 8426.0 angstrom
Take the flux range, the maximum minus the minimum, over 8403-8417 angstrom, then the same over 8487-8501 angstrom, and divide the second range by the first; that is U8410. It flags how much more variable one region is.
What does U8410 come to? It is 1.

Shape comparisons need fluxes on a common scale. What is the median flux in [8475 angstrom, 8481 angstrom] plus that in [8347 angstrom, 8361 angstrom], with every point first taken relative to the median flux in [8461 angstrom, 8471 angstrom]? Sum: 2.18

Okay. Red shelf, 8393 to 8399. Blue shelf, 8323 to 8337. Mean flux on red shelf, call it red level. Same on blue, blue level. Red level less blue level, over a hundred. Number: 0.010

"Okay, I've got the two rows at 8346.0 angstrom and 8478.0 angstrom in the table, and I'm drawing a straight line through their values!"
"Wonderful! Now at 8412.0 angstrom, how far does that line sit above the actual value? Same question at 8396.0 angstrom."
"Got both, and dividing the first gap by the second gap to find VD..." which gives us 1.0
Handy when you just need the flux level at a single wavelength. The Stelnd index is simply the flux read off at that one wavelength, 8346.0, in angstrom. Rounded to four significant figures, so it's 19.90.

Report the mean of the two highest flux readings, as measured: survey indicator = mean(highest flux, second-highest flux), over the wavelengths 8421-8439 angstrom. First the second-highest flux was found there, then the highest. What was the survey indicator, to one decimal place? 18.7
